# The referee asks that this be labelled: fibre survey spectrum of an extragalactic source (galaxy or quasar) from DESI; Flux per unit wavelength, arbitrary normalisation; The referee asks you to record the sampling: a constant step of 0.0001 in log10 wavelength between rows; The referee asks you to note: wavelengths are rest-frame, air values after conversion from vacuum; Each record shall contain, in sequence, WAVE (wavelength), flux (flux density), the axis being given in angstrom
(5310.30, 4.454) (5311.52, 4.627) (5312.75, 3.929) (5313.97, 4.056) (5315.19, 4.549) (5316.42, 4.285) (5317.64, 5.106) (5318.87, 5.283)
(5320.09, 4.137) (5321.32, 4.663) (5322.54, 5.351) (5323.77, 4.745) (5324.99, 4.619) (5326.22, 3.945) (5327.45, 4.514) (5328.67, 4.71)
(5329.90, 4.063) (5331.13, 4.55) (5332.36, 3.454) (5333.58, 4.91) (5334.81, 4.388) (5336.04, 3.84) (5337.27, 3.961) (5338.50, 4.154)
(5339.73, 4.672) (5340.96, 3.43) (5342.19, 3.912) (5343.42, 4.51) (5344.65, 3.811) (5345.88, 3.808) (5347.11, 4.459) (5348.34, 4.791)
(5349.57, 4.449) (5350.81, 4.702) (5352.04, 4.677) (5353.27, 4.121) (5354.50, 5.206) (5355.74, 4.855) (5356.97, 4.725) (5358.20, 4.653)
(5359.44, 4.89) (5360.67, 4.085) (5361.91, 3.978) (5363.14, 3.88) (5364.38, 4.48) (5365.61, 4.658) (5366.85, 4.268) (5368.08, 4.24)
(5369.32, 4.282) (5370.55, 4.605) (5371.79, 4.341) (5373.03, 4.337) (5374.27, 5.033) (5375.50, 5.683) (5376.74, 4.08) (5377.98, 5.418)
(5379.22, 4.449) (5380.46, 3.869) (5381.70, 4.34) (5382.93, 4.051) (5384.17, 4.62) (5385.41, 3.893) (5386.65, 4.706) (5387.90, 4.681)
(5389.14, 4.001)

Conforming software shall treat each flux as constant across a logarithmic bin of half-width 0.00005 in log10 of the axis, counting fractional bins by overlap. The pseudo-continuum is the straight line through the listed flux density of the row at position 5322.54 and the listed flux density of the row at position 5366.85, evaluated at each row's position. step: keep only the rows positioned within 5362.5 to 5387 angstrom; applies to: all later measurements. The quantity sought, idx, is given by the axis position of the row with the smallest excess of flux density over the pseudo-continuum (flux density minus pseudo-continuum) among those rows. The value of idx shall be 5363.14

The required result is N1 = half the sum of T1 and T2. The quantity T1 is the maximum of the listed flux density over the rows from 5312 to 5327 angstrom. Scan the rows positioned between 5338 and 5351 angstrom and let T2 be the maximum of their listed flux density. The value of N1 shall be 5.07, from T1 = 5.351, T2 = 4.791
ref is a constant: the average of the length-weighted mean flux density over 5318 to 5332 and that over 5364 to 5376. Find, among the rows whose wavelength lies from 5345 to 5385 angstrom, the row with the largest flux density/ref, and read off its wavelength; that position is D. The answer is 5375.50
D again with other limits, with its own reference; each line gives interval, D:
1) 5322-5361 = 5322.54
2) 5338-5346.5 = 5339.73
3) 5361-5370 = 5365.61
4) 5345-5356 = 5354.50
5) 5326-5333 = 5328.67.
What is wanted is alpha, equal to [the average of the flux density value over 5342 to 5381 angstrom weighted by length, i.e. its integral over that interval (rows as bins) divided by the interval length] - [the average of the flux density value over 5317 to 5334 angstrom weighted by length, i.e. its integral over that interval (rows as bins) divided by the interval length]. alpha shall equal -0.09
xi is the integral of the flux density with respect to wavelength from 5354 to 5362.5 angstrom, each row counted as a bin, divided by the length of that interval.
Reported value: 4.62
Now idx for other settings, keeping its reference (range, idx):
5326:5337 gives 5332.36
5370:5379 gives 5376.74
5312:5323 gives 5312.75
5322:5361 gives 5332.36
